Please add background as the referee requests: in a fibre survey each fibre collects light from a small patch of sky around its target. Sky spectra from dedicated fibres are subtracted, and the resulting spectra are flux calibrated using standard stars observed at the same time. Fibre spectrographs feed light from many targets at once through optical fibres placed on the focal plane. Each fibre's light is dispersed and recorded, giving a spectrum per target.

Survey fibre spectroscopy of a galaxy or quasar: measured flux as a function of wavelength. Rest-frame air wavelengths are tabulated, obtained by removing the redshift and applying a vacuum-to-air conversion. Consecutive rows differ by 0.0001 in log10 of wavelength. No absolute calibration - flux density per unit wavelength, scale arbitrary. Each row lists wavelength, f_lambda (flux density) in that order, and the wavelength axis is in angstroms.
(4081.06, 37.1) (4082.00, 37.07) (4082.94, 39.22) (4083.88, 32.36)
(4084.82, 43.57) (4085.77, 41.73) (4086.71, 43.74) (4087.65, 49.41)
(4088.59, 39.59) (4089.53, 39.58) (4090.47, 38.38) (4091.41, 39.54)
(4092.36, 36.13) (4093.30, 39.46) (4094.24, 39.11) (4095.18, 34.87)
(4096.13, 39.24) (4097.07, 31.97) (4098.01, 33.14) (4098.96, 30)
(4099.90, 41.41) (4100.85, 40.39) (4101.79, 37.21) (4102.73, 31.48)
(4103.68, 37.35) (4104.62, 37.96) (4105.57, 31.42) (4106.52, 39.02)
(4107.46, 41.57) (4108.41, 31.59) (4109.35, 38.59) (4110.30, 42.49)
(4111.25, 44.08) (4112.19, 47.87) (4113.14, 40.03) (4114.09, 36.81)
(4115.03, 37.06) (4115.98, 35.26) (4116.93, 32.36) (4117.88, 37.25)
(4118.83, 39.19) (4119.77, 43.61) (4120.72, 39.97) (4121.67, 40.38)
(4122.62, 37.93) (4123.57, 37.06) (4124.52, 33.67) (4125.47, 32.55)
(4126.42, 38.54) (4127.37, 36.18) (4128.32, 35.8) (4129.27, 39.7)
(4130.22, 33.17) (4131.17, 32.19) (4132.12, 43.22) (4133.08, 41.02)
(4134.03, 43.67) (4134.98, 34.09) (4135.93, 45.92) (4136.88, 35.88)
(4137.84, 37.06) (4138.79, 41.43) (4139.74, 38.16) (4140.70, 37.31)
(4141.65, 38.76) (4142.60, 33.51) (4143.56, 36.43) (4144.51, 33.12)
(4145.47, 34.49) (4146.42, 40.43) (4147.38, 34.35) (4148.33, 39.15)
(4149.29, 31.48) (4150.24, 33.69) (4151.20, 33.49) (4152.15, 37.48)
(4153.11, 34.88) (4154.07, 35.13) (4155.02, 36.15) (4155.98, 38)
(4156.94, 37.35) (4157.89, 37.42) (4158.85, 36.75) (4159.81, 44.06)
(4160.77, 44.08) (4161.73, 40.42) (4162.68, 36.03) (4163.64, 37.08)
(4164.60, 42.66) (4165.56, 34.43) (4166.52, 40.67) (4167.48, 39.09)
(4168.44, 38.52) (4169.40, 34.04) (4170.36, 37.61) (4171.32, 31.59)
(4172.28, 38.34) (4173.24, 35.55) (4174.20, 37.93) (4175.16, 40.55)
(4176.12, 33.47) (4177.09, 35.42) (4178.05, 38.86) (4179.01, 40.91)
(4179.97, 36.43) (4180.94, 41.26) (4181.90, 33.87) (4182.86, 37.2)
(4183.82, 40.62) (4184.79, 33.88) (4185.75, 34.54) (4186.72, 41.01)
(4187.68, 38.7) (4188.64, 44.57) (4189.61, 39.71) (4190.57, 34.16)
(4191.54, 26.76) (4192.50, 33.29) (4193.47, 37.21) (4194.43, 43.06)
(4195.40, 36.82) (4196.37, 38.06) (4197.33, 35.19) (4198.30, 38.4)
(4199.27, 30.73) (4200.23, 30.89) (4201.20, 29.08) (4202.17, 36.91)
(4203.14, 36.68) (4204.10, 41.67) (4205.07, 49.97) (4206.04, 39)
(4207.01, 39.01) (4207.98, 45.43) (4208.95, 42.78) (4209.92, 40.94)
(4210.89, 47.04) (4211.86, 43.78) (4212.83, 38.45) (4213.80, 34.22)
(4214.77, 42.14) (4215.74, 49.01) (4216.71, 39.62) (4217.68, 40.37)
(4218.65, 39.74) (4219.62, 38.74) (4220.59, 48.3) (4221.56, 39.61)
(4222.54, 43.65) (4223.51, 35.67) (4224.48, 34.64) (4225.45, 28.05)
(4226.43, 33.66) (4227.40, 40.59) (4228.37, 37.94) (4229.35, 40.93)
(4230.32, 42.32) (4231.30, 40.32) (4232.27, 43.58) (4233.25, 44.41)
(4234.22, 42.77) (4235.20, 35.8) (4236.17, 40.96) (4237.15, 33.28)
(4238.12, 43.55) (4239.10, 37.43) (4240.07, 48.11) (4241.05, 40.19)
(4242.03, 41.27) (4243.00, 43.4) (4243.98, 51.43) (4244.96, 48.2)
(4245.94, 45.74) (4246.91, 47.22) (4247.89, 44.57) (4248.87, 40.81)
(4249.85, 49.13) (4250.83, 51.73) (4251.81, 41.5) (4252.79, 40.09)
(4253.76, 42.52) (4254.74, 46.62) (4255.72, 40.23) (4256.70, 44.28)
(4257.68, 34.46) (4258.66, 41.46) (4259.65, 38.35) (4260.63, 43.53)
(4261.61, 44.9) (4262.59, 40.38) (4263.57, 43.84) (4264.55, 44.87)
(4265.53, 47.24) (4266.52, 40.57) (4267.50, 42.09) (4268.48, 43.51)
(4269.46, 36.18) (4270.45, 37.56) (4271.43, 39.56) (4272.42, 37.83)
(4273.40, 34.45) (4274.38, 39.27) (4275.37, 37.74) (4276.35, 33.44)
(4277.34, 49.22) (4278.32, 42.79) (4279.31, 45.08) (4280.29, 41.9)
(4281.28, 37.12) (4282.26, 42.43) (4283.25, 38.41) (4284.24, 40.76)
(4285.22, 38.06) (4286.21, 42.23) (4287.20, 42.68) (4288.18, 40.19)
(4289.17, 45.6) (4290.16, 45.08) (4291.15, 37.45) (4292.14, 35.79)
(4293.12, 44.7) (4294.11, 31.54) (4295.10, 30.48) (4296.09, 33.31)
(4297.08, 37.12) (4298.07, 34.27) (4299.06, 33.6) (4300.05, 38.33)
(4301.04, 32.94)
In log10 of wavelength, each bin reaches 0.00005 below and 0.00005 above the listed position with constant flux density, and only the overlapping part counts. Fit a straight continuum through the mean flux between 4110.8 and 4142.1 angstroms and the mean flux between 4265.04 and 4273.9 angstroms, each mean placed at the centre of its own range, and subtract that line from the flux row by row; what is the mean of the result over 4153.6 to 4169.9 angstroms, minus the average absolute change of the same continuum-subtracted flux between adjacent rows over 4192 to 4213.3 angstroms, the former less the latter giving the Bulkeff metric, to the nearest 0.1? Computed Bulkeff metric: -4.7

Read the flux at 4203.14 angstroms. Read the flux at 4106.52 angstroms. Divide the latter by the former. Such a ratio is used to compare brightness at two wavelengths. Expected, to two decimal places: 1.06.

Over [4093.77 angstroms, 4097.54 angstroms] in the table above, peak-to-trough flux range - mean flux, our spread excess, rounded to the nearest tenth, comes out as -29.0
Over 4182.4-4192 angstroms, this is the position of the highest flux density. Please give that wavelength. 4188.64 angstroms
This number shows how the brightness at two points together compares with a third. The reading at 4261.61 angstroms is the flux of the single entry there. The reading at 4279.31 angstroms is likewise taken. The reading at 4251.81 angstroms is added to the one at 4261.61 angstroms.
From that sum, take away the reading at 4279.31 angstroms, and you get 41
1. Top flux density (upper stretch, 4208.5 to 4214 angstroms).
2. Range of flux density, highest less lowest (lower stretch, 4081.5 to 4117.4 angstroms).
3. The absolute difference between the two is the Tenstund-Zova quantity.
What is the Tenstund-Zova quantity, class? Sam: 27.6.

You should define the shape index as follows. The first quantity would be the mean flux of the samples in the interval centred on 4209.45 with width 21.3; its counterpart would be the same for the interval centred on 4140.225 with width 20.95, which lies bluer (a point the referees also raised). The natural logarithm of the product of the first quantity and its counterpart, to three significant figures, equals 7.30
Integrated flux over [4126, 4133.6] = 285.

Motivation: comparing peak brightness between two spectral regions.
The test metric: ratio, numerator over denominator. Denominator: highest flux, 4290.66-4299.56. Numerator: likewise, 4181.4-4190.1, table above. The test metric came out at 1.00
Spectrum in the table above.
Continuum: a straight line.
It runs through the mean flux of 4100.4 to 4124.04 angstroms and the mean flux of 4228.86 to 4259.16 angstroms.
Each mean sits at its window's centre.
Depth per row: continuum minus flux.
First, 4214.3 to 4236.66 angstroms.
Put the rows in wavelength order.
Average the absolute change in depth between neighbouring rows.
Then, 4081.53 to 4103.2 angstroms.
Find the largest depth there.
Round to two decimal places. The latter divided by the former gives 1.80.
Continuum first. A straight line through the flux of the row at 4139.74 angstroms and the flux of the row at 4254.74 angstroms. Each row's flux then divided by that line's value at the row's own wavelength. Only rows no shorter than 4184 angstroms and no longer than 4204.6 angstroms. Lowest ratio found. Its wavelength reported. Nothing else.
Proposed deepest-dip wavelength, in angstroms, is 4191.54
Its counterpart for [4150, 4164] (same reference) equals 4151.20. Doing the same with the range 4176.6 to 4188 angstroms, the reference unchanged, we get 4184.79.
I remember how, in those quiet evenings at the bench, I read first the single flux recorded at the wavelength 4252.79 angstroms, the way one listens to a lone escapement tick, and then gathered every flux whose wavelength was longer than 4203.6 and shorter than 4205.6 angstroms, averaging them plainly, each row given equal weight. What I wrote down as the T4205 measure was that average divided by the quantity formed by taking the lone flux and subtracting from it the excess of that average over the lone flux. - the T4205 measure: 1.3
